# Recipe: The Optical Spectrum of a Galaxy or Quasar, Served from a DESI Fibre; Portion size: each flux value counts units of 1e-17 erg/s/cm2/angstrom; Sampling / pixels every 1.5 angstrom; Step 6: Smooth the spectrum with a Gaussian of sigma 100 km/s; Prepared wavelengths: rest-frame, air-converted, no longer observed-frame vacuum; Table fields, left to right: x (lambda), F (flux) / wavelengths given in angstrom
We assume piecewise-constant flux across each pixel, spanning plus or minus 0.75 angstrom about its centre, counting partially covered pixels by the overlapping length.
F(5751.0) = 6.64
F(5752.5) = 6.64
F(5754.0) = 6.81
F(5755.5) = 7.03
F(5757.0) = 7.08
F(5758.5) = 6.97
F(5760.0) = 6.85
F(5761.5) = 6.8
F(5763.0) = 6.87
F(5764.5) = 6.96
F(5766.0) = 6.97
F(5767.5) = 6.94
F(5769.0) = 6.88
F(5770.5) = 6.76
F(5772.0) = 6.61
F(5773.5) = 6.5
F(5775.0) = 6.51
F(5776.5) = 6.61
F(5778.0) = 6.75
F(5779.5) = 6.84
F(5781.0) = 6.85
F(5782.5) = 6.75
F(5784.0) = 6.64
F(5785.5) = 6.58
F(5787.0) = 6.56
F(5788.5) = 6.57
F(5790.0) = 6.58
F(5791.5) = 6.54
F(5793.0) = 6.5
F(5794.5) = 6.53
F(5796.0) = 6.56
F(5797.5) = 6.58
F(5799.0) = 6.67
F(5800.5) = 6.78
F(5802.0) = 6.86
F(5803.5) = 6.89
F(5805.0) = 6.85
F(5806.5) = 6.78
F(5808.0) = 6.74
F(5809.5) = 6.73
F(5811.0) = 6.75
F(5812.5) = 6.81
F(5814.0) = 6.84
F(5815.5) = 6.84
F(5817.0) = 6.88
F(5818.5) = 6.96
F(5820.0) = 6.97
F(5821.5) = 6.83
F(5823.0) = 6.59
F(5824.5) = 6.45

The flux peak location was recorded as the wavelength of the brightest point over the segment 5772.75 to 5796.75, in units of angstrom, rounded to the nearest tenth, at 5781.0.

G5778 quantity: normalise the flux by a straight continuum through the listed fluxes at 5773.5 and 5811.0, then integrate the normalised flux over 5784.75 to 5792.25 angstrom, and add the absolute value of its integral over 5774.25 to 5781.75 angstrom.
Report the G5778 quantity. 15.2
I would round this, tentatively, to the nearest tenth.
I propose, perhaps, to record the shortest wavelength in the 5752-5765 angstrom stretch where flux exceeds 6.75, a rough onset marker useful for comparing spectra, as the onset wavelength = 5754.0 angstrom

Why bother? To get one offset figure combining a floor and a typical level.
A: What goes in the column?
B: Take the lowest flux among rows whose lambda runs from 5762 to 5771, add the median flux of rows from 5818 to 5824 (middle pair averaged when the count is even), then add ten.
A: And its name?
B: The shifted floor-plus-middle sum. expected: 23.7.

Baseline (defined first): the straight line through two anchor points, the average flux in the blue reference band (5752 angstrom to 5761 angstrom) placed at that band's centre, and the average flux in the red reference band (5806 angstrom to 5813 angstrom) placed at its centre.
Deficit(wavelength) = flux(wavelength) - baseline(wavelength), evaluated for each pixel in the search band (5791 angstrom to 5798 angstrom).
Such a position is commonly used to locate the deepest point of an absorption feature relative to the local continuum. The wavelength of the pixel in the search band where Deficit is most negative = 5793.0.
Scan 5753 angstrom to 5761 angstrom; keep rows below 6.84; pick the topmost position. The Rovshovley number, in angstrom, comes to 5754.0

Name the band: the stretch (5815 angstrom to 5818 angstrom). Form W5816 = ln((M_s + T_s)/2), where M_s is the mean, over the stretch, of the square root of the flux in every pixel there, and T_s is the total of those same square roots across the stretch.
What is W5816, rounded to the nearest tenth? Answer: 1.4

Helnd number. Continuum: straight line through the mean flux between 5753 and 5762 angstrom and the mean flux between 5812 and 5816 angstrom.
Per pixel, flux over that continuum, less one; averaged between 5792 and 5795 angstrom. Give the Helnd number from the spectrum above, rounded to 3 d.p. -0.051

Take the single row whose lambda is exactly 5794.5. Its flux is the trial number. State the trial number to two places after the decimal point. 6.53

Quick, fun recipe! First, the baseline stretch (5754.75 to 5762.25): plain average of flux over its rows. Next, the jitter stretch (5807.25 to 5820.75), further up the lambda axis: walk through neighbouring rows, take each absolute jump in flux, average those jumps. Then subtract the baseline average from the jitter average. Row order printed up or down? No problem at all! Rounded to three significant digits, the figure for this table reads -6.91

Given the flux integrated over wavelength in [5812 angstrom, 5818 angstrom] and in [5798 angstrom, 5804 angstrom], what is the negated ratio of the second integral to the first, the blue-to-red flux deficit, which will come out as -0.99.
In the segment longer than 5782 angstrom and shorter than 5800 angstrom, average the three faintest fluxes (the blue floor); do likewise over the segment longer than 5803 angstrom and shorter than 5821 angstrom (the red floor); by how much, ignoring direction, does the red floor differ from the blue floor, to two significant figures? 0.22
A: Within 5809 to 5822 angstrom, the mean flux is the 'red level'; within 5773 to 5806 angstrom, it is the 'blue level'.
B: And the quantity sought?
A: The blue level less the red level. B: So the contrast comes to -0.19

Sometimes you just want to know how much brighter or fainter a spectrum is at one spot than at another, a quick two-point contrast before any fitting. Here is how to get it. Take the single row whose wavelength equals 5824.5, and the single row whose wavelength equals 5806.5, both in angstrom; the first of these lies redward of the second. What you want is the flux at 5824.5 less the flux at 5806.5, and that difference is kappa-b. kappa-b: -0.3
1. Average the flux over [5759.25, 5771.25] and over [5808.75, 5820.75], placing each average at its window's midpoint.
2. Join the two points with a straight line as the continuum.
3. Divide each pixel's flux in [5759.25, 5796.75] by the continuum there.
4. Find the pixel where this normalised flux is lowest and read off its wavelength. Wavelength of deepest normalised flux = 5773.5 angstrom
